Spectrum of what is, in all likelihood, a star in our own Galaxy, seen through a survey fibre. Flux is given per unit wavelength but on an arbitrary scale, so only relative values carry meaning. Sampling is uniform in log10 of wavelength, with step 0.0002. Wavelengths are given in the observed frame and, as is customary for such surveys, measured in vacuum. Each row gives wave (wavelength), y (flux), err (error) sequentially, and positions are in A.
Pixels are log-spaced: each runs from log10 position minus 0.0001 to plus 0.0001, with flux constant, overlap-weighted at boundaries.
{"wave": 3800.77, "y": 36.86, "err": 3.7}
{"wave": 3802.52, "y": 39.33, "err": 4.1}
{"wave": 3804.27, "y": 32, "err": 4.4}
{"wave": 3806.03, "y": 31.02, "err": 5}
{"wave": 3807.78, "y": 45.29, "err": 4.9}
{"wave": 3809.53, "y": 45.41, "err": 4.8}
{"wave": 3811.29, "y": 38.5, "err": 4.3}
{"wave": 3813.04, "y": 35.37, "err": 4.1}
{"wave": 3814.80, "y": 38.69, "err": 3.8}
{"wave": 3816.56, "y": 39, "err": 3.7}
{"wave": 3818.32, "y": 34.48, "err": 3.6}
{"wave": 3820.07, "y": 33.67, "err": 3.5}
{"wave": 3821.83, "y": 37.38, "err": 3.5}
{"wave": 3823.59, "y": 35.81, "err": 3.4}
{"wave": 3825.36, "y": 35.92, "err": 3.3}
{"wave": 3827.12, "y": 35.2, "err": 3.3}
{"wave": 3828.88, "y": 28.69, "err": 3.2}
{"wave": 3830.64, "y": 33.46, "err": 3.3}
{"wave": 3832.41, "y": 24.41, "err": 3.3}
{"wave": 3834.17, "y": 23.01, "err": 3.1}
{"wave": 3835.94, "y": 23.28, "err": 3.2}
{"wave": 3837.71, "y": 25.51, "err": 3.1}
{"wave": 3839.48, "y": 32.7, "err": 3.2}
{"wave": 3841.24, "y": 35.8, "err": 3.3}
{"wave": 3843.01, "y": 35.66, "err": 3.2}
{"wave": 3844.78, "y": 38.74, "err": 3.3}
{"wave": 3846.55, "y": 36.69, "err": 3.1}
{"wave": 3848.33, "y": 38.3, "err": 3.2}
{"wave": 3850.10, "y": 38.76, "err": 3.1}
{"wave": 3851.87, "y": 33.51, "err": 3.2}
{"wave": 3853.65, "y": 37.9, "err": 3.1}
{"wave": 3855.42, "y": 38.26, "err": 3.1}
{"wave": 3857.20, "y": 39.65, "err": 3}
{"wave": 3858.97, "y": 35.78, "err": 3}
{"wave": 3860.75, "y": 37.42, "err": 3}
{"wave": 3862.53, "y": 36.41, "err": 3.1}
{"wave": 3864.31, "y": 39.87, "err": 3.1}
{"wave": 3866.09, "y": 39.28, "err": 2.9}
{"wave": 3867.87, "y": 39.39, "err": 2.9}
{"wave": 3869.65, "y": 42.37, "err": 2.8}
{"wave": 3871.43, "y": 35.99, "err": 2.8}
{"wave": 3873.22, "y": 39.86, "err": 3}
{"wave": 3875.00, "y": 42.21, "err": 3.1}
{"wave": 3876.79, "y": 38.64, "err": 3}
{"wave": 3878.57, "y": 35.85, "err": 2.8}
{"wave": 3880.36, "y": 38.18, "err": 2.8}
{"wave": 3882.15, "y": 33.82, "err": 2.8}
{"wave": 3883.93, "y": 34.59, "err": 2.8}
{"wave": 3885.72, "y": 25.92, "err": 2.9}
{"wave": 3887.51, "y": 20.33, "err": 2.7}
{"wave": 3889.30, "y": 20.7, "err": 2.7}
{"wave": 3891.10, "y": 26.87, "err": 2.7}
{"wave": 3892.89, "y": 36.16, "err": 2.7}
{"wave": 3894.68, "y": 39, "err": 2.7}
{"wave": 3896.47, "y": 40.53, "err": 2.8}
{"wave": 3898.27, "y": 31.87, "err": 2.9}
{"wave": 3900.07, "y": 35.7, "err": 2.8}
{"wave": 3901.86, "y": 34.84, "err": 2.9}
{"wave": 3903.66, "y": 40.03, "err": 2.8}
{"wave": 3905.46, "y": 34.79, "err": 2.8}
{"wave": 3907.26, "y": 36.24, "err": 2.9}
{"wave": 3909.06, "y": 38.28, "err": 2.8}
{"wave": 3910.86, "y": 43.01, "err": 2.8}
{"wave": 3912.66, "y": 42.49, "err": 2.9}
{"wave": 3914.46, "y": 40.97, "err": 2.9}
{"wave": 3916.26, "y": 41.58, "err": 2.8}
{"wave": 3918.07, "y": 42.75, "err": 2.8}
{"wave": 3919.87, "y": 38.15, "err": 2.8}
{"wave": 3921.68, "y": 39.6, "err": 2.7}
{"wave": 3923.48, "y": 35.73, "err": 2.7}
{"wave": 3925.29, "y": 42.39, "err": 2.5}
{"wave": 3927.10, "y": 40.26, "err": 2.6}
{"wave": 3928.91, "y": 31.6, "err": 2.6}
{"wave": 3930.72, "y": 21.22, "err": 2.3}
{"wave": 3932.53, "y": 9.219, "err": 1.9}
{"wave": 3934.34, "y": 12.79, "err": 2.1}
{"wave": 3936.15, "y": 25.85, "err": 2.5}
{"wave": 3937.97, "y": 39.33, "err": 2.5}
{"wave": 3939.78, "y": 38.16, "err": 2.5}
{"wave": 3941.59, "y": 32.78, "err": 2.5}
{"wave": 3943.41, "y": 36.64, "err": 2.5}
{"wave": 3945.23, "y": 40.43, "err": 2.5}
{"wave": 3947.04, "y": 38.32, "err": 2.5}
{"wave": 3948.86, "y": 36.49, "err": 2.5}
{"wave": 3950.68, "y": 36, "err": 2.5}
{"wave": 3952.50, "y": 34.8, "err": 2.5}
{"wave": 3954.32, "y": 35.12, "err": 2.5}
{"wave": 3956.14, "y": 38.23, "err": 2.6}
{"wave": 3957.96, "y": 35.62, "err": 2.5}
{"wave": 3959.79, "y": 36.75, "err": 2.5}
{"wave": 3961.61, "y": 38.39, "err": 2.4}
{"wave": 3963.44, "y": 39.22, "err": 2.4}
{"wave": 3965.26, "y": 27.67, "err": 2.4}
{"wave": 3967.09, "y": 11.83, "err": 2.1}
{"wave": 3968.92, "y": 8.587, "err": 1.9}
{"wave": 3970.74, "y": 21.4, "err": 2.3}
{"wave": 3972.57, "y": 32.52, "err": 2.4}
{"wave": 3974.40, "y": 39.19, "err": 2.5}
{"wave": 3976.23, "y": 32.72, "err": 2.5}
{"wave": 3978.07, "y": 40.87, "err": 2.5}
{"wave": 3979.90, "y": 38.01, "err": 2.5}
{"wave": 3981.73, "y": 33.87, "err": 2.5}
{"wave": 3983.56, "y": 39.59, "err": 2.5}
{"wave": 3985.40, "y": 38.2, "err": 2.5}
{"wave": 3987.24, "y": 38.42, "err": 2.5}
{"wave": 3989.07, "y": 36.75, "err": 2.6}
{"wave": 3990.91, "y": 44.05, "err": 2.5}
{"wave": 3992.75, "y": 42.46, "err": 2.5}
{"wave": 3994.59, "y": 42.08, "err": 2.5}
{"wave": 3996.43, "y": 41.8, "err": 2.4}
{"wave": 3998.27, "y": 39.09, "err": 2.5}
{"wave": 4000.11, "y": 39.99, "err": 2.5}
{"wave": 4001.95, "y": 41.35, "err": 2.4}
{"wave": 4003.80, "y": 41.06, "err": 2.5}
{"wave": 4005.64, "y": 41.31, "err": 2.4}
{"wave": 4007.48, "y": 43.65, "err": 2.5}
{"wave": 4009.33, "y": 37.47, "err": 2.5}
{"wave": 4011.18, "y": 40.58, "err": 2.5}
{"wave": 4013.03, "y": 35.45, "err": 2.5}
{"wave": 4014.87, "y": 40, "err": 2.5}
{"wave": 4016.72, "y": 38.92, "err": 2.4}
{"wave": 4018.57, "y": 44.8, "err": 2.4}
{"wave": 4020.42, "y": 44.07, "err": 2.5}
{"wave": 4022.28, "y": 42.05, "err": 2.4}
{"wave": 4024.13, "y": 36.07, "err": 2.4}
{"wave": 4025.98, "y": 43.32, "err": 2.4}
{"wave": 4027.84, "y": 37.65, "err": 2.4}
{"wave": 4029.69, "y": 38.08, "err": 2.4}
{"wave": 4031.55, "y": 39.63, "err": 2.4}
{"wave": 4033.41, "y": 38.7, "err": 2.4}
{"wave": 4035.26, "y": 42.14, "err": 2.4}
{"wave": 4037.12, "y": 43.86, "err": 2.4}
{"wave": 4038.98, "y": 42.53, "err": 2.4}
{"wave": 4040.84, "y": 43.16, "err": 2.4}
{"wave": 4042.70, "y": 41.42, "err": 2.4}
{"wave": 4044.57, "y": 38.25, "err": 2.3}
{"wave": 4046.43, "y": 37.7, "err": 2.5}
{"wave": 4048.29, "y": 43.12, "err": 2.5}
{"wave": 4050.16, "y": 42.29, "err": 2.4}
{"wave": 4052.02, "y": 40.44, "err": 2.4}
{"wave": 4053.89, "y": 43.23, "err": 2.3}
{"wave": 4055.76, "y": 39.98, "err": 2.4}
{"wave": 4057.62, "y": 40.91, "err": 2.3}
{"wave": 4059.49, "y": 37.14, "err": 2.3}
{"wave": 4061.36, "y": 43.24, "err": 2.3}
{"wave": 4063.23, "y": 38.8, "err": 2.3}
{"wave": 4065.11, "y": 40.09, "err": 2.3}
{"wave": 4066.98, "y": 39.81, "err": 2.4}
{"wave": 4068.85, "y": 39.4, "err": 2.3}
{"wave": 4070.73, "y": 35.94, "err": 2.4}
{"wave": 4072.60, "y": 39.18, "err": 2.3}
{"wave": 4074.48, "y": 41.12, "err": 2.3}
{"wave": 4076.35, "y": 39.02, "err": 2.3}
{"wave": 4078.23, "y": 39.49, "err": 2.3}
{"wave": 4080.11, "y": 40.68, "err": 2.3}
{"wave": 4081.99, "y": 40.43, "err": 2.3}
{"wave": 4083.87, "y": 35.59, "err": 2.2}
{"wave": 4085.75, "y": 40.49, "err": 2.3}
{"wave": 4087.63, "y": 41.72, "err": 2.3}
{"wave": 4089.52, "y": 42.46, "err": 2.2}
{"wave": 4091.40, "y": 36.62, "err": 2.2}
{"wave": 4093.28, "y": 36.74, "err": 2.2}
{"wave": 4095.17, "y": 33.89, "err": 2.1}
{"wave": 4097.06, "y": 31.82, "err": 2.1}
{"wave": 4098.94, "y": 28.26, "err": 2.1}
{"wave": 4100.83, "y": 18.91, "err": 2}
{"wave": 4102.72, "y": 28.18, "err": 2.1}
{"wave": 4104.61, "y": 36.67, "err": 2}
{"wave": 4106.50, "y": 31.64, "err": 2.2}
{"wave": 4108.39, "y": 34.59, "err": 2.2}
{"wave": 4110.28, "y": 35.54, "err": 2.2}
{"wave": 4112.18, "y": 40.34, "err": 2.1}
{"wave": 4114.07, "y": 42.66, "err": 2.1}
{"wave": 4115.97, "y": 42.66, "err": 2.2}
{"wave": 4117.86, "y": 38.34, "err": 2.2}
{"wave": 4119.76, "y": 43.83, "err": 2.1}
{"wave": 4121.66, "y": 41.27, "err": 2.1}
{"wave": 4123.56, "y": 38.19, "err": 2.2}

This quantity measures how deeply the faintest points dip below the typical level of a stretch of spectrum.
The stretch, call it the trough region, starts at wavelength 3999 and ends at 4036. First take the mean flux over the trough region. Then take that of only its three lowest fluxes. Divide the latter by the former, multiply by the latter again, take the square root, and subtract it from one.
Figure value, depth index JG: -4.7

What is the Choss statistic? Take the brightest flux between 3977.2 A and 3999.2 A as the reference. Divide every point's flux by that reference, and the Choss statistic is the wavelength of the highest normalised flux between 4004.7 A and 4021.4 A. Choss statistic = 4018.57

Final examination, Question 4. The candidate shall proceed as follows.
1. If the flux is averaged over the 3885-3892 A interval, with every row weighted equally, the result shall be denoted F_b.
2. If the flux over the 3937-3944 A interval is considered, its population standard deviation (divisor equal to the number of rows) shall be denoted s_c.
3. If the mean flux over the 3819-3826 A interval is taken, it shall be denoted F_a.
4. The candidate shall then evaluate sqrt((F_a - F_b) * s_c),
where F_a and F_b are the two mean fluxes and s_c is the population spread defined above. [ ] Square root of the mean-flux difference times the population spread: 5.5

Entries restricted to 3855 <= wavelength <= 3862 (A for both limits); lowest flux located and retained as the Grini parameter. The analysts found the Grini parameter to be 35.78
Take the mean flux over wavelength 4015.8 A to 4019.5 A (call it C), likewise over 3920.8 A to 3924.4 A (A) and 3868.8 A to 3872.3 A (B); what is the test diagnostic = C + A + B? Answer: 119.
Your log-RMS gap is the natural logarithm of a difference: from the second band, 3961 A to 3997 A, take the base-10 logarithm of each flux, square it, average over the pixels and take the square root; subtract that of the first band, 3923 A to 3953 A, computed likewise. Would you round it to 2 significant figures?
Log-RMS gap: -3.7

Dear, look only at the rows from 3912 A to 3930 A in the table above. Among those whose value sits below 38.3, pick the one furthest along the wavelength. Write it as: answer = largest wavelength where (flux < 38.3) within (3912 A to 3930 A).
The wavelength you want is 3928.91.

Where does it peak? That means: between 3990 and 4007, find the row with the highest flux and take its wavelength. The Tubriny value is 3990.91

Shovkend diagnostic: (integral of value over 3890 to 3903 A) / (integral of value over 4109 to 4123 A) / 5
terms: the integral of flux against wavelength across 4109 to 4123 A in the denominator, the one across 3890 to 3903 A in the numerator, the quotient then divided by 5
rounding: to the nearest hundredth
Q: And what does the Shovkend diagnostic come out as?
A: 0.16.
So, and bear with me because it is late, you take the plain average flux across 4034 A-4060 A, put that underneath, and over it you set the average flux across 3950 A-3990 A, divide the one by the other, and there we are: 0.81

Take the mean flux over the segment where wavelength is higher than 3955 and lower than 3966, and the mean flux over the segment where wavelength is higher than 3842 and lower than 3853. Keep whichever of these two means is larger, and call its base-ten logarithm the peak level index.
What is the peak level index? 1.57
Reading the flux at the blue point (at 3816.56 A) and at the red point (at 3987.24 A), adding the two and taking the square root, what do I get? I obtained 8.8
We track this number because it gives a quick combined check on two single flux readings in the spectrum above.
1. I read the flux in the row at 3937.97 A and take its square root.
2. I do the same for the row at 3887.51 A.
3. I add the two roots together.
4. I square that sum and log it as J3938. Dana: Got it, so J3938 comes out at 116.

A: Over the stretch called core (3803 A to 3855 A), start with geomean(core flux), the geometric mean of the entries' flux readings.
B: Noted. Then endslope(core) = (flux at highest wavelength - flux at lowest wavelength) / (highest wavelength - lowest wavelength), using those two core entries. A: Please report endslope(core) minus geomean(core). -34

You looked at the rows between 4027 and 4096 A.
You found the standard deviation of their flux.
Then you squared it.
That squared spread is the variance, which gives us 6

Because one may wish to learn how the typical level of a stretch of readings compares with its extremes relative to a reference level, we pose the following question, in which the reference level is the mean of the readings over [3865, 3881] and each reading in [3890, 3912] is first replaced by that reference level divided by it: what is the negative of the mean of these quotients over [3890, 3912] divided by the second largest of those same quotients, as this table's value -0.89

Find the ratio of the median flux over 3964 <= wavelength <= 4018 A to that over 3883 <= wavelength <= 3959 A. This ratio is 1.08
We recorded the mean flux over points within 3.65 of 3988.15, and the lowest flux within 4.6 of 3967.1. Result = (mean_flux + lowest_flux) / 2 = 24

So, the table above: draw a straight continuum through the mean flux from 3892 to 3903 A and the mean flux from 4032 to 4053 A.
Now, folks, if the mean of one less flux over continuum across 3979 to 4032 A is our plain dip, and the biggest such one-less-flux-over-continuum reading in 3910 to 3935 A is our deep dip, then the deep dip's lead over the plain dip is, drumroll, 0.75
